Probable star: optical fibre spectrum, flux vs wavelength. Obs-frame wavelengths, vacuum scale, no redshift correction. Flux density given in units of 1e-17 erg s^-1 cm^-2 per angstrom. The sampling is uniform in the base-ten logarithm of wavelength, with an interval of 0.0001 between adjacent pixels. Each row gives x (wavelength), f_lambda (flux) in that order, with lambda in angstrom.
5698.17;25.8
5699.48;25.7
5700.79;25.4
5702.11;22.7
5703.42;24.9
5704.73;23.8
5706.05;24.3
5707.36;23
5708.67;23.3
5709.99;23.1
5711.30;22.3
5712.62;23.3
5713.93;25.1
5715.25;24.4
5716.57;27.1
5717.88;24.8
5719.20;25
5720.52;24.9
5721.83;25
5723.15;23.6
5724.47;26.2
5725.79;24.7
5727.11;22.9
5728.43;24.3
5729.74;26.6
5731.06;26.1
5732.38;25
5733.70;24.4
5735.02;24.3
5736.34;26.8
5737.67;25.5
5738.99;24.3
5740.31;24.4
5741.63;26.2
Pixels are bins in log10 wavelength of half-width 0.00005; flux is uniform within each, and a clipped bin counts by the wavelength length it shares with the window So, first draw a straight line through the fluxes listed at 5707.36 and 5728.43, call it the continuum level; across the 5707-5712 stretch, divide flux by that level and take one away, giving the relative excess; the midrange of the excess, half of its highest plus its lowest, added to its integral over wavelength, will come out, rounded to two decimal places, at -0.06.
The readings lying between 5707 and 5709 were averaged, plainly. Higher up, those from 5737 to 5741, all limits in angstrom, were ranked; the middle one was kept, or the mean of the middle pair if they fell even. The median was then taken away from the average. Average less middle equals -1.2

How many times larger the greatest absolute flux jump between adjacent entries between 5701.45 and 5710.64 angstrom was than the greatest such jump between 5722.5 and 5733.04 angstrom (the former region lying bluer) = 0.85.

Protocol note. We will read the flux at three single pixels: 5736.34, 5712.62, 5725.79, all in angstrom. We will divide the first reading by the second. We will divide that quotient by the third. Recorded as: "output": 0.047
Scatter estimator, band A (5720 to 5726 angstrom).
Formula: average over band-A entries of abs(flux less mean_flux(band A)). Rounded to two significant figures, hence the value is 0.58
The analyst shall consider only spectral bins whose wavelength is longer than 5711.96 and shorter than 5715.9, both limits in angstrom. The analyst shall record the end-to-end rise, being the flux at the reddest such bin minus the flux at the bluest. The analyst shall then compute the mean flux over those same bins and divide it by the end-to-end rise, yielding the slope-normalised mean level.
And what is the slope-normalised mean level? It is 22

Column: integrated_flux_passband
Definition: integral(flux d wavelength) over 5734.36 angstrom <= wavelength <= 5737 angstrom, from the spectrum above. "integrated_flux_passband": 67.5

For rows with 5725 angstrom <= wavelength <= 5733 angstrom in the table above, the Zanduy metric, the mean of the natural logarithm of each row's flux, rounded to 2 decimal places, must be 3.22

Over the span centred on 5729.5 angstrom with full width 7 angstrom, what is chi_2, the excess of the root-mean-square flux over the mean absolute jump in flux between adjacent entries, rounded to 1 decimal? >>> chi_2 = 23.7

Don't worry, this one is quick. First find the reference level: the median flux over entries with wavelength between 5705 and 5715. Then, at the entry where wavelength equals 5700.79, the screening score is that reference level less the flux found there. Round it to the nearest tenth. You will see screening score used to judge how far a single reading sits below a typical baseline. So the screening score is -2.1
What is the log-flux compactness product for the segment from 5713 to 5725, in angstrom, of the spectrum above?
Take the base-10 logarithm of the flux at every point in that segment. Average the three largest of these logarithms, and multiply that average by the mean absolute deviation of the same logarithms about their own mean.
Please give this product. 0.016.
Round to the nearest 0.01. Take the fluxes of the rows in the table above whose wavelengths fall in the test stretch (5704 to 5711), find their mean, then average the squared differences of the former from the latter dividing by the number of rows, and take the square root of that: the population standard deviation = 0.49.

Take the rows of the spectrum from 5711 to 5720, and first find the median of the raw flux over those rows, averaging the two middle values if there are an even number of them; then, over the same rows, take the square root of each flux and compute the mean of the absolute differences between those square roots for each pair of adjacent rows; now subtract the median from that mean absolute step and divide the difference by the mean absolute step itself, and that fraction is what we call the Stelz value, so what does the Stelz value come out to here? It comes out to -170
